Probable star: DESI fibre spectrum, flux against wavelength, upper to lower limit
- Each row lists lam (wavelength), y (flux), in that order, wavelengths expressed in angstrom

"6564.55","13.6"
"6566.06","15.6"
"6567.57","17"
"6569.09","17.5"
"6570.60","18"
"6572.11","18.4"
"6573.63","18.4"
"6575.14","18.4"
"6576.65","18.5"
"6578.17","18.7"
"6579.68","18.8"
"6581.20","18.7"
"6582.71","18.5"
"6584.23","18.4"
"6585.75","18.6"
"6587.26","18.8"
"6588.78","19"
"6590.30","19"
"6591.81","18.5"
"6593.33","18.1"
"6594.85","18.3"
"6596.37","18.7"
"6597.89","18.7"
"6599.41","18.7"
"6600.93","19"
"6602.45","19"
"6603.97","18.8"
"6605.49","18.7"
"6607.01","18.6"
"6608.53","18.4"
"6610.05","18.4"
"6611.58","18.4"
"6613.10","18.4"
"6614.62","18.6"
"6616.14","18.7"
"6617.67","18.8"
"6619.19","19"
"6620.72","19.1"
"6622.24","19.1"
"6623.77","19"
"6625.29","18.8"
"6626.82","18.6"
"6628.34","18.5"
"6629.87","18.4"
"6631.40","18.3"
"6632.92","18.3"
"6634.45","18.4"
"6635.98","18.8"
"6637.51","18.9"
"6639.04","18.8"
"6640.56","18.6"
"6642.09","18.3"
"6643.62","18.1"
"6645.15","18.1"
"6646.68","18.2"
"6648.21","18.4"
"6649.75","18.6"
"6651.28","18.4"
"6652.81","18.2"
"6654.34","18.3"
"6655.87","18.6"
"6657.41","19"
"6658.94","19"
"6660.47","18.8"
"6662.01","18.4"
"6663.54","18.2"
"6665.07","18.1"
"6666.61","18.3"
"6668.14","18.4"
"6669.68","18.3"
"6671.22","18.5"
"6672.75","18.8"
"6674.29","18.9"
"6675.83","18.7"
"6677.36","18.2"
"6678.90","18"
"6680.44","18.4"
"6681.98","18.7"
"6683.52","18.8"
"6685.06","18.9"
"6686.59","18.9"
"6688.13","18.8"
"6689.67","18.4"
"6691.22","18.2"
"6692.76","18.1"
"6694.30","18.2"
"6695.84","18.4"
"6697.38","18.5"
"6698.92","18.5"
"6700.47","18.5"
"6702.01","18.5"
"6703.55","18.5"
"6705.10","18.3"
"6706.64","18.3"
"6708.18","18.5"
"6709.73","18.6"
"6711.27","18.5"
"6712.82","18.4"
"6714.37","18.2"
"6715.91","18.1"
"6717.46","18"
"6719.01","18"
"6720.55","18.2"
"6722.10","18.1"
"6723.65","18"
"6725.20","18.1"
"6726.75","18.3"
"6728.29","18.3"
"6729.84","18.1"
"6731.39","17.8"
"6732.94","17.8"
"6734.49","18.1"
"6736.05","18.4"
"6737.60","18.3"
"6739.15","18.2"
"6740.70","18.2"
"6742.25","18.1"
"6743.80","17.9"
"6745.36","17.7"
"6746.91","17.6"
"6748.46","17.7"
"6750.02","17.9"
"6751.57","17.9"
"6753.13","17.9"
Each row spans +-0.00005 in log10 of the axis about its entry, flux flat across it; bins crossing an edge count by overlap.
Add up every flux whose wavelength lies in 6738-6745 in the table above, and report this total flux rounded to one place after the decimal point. 72.4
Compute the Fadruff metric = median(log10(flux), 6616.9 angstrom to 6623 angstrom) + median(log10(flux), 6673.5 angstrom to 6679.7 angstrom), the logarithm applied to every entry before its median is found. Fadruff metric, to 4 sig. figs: 2.546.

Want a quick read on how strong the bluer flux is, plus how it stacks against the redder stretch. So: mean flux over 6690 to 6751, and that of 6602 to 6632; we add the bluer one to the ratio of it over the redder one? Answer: 19.7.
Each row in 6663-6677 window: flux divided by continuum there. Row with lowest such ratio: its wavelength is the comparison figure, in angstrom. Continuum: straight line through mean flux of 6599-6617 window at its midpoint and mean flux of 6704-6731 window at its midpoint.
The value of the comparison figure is 6665.07 angstrom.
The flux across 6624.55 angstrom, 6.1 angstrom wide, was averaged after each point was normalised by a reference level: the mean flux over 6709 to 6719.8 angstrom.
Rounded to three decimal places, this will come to 1.034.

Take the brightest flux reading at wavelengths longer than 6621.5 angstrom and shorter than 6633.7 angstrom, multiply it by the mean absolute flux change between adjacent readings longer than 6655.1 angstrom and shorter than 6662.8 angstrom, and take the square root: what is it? 2.2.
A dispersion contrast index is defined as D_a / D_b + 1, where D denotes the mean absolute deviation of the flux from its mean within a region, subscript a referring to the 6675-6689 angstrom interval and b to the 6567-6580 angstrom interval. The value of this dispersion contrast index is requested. 1.58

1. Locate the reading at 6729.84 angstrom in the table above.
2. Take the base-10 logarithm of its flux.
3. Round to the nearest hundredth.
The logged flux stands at 1.26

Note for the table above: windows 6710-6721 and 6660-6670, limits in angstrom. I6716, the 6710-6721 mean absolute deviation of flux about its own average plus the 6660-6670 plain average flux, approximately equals 18.5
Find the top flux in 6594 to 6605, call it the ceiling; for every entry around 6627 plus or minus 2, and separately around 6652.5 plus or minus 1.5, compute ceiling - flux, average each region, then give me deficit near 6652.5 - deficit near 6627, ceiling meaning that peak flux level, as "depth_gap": 0.33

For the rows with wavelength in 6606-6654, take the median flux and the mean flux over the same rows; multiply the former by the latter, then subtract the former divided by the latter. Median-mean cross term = 342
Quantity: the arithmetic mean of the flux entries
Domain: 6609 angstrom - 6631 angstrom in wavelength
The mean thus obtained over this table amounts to 18.7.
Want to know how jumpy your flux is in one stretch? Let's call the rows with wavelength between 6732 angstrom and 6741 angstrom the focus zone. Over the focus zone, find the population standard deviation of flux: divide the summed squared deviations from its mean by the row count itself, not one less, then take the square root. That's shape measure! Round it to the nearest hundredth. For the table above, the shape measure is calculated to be 0.19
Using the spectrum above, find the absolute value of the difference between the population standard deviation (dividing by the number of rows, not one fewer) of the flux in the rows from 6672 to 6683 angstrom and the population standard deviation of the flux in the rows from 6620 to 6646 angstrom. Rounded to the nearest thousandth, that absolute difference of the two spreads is 0.009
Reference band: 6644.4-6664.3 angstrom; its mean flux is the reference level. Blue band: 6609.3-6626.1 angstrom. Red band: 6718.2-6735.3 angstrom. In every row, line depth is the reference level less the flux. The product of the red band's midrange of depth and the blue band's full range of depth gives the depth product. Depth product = 0.30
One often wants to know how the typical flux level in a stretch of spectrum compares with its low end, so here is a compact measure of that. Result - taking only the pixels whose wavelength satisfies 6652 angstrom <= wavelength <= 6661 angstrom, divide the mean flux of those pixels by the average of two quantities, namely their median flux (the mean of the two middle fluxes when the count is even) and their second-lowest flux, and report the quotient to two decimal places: 1.01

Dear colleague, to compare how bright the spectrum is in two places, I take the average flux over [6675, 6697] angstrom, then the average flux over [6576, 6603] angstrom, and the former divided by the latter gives 0.99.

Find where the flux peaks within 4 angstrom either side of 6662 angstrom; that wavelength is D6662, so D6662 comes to 6658.94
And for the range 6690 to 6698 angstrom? 6697.38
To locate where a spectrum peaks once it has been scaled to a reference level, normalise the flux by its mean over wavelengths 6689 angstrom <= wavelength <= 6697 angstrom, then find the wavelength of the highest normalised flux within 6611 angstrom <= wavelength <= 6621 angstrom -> 6620.72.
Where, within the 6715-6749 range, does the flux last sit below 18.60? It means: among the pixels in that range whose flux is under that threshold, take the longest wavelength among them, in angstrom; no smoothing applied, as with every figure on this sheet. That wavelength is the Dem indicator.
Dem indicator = 6748.46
